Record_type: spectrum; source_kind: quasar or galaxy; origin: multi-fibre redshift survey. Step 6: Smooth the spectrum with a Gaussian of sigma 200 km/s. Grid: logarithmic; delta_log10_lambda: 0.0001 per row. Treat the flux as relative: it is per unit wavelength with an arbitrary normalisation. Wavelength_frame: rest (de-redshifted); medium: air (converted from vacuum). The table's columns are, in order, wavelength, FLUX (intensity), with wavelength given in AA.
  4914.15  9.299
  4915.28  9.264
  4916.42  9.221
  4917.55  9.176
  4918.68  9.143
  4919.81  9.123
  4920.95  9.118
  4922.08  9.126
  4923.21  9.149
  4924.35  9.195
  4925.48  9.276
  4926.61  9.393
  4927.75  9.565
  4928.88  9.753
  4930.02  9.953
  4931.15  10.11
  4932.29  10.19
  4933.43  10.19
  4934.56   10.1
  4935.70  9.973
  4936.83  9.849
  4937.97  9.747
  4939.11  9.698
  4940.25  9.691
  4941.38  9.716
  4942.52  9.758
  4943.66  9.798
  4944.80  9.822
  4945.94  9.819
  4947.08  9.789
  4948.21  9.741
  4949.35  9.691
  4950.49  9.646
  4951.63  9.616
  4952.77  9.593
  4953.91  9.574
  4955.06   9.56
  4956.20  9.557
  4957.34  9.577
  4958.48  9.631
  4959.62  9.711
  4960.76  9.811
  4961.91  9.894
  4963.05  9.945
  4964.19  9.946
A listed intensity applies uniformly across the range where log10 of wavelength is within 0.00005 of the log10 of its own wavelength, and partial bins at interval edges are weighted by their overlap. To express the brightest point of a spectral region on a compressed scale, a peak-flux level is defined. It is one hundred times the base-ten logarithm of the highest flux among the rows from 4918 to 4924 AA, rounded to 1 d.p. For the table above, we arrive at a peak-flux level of 96.1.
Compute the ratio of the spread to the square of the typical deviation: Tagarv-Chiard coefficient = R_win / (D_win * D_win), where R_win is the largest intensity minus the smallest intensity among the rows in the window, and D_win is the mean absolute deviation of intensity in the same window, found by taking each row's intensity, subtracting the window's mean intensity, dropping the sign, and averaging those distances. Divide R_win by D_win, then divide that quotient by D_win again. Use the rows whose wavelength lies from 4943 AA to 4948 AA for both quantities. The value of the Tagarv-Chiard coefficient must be 181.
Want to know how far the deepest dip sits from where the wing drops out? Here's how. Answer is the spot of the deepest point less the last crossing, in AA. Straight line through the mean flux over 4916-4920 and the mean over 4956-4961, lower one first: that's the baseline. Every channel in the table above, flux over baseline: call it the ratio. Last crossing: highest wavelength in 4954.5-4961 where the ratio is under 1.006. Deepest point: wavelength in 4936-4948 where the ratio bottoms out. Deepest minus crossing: -19.4 AA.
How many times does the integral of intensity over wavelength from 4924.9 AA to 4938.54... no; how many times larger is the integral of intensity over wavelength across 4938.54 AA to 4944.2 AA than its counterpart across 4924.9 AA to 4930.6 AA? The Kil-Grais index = 1.0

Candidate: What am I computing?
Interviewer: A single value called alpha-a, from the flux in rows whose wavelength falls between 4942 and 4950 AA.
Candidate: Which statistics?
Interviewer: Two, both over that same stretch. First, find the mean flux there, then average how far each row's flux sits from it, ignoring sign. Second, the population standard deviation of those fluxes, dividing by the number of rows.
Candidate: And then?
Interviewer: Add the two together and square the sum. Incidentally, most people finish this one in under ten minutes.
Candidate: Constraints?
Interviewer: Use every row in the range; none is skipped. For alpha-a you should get 0.0066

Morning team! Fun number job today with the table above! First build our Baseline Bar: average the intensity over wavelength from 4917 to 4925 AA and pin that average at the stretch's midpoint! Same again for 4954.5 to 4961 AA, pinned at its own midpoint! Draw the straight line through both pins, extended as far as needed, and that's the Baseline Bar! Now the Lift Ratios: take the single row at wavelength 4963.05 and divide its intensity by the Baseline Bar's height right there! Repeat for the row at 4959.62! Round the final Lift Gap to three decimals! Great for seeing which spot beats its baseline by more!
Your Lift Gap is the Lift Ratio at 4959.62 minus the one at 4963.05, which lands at -0.019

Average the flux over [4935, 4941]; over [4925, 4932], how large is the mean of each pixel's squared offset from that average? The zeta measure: 0.10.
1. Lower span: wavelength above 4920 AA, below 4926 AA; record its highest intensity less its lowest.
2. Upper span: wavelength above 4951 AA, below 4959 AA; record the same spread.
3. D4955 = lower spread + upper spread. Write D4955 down 0.23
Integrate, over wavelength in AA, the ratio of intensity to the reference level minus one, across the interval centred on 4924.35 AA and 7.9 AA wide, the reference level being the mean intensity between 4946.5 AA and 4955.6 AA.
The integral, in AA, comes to -0.32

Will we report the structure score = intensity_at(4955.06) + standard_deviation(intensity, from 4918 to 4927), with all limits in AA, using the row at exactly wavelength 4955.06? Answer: 9.7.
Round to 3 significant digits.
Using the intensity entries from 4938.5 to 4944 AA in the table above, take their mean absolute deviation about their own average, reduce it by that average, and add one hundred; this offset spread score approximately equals 90.3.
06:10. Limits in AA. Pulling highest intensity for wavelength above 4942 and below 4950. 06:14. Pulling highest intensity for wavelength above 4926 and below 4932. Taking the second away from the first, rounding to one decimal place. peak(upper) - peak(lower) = -0.3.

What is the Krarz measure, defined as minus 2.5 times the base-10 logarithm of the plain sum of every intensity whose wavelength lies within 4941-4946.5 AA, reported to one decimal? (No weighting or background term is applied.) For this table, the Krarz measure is -4.2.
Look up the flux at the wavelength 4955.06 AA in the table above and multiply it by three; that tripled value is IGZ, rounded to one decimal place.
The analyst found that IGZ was 28.7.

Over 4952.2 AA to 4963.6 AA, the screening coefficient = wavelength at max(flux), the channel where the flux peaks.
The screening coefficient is 4963.05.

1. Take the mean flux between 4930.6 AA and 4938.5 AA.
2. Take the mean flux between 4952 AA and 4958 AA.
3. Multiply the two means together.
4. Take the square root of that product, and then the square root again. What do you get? 3.13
